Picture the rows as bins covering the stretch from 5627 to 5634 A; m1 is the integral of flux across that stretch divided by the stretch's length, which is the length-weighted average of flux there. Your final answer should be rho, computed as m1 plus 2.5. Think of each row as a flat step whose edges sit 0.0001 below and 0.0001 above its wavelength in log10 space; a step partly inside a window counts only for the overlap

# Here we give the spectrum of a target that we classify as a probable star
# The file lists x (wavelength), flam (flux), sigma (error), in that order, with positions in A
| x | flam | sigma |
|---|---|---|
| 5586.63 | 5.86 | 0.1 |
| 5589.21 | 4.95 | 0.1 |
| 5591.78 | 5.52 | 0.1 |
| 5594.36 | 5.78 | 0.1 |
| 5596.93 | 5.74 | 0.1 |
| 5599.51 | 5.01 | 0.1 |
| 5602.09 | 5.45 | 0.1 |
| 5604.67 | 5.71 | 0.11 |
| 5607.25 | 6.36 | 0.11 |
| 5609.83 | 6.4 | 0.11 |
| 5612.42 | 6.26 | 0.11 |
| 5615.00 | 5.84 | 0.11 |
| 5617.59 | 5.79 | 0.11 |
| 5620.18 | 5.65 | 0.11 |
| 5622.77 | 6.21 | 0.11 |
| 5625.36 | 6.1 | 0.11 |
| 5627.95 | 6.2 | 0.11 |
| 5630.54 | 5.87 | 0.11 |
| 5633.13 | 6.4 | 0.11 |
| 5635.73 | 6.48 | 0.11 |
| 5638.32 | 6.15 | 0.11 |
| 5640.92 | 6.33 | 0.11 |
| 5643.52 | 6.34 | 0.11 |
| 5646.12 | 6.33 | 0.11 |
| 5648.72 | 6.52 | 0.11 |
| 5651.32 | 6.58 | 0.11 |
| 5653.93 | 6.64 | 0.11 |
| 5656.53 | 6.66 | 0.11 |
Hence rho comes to 8.6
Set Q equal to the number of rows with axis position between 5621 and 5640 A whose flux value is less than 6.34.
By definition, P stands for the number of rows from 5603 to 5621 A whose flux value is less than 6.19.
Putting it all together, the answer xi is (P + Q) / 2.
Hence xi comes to 4.5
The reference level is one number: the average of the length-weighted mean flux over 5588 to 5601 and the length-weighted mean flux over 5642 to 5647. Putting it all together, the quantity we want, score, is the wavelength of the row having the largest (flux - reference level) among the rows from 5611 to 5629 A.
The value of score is 5612.42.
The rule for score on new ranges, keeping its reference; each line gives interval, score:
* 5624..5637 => 5635.73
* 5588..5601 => 5594.36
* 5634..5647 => 5635.73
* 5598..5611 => 5609.83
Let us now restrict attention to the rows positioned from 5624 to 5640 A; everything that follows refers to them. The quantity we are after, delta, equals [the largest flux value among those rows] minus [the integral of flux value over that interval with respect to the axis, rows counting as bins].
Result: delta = -93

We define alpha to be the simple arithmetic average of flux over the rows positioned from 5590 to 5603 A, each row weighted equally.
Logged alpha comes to 5.50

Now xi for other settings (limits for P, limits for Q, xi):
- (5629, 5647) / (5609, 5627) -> 4.0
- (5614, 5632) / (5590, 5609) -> 5.5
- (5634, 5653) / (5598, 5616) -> 3.0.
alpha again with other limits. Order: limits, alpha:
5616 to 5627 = 5.94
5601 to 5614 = 6.04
